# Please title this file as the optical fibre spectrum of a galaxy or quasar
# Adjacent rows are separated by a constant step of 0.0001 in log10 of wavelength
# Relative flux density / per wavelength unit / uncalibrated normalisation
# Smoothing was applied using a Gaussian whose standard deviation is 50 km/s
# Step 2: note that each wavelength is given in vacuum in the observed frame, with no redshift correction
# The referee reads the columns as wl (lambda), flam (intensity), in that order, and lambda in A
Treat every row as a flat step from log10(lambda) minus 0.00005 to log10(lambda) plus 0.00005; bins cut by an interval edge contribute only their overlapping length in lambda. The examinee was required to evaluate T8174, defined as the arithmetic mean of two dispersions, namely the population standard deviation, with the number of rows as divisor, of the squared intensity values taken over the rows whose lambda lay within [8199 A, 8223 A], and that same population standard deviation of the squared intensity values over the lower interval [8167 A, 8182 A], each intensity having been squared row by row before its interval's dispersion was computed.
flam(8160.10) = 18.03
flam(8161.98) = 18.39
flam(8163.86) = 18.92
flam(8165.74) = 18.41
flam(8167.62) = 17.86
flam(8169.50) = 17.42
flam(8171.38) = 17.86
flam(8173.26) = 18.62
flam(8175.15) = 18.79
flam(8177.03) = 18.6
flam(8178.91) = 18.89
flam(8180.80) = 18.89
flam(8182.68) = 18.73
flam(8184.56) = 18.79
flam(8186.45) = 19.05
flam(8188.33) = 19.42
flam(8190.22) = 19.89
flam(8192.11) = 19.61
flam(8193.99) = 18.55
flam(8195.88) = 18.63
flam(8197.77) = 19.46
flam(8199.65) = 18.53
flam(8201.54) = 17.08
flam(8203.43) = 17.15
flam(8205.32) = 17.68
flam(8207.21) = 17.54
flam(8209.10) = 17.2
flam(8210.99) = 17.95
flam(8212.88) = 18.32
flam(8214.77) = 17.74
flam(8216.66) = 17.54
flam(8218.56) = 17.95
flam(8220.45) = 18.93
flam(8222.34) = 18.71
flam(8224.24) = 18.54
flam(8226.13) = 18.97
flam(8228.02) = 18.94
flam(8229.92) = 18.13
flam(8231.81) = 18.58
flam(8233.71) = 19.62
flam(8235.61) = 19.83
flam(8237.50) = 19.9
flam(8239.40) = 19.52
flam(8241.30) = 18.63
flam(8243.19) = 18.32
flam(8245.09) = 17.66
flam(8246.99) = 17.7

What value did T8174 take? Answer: 20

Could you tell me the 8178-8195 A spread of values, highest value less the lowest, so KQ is 1.3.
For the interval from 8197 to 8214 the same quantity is 2.4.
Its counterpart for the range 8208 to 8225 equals 1.7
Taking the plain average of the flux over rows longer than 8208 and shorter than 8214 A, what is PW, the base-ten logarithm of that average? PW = 1.251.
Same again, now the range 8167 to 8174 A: 1.254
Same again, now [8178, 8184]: 1.275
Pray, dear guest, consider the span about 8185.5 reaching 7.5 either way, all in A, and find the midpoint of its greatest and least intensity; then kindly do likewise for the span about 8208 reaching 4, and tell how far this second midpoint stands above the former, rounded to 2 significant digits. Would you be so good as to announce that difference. -1.7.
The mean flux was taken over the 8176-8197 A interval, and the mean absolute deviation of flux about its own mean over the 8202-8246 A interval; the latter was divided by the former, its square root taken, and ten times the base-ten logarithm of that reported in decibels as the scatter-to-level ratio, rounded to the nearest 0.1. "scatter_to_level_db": -7.3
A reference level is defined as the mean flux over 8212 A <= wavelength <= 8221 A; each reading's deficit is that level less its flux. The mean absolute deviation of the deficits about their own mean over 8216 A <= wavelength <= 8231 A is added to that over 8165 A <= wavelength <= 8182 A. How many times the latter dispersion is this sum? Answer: 2.0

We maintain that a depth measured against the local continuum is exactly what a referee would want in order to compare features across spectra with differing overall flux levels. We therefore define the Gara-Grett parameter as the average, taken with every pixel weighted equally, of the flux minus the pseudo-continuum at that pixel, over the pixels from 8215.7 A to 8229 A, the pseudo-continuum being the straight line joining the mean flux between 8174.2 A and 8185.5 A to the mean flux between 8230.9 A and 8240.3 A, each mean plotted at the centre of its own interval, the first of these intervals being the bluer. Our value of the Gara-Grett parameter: -0.81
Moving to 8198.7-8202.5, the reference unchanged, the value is -1.24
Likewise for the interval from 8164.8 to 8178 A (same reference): -0.45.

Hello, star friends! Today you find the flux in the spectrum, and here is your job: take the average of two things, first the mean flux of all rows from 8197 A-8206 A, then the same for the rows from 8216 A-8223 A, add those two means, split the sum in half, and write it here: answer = 18.1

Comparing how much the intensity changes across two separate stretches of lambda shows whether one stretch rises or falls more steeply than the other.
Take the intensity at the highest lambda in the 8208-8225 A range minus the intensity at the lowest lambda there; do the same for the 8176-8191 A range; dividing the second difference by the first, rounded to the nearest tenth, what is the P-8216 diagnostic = 1.0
